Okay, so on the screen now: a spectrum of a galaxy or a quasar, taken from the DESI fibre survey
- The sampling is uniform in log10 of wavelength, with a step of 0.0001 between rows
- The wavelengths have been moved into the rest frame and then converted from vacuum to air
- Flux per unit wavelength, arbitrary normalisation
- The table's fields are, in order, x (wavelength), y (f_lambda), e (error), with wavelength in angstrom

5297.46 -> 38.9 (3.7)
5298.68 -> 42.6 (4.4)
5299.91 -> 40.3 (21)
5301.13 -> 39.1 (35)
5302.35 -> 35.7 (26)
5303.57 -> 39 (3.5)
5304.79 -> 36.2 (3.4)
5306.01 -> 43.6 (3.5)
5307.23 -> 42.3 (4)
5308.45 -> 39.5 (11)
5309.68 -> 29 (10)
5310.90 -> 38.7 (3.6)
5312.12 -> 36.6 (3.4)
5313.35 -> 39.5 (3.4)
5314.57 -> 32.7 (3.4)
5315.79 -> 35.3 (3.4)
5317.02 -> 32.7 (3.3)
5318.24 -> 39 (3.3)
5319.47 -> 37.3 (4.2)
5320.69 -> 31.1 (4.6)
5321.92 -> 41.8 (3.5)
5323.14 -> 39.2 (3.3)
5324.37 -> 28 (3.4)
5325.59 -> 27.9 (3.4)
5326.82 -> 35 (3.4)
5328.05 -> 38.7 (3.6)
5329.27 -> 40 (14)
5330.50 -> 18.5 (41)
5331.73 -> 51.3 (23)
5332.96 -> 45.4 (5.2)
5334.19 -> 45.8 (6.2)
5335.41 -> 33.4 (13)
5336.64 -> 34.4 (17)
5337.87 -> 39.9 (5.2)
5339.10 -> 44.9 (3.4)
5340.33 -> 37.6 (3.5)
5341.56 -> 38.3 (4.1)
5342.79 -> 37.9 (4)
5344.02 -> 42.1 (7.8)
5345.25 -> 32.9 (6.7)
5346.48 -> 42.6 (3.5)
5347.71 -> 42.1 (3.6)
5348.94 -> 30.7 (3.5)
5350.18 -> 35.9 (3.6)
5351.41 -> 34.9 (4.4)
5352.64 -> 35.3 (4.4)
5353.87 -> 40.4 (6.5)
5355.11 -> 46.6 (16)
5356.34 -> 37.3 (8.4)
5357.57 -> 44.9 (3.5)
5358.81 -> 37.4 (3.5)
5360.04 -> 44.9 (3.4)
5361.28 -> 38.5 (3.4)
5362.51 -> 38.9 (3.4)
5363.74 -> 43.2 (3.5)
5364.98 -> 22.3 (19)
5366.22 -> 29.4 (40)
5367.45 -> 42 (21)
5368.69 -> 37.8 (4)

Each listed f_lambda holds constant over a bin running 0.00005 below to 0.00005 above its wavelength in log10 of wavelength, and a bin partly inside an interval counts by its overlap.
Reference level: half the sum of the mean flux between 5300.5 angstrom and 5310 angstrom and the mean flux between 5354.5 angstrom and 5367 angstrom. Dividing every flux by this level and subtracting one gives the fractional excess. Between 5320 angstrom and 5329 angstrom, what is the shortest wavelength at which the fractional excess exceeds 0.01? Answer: 5321.92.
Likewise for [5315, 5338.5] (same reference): 5318.24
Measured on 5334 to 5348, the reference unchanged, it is 5334.19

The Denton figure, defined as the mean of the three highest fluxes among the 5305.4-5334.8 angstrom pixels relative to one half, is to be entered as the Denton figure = 95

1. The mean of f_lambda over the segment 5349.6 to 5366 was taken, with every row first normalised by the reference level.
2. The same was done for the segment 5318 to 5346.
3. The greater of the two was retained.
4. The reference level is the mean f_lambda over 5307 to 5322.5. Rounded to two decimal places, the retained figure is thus 1.05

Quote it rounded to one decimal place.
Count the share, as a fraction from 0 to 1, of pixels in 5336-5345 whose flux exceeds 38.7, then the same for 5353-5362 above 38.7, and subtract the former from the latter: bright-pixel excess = 0.1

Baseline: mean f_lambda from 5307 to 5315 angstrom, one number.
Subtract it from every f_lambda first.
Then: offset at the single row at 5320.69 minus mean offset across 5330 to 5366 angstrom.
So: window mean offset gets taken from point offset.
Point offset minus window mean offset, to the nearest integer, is -7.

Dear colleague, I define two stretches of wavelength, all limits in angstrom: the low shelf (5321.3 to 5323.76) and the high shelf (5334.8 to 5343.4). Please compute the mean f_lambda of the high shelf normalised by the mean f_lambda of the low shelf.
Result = 0.94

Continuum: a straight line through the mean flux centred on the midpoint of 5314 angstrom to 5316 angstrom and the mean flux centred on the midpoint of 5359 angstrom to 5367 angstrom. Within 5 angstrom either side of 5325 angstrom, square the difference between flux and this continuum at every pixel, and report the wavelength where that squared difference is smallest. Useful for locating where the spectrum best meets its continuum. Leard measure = 5326.82 angstrom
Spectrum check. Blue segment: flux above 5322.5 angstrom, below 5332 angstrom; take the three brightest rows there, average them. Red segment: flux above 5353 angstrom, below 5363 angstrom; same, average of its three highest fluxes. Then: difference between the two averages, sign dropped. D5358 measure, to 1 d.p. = 2.0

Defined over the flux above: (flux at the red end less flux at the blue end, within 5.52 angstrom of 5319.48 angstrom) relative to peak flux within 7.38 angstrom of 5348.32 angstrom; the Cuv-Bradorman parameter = -0.10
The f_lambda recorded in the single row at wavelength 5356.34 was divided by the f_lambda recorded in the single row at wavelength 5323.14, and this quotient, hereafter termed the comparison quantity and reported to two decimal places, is 0.95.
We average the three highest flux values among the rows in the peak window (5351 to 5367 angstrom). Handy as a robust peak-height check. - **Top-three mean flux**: 45.5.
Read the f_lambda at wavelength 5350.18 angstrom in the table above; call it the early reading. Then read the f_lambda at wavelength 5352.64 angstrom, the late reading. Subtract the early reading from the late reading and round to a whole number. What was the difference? -1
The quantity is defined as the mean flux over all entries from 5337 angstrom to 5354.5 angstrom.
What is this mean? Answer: 38.2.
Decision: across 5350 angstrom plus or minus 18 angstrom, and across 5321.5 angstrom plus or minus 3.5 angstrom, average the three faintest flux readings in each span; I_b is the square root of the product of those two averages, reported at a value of 29.7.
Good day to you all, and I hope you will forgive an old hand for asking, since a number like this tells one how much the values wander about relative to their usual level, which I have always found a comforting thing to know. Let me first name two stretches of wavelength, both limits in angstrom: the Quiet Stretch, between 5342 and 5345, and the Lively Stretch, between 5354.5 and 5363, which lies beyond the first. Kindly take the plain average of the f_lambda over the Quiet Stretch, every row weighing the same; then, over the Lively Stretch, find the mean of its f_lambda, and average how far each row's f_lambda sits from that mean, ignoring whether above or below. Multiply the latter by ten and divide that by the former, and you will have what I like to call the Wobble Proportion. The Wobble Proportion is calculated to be 0.9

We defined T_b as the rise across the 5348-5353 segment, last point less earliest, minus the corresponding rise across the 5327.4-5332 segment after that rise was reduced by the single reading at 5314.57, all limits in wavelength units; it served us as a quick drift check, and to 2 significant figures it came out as 25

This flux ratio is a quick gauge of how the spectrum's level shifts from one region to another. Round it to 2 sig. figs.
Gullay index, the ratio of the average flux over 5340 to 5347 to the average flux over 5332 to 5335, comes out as 0.85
